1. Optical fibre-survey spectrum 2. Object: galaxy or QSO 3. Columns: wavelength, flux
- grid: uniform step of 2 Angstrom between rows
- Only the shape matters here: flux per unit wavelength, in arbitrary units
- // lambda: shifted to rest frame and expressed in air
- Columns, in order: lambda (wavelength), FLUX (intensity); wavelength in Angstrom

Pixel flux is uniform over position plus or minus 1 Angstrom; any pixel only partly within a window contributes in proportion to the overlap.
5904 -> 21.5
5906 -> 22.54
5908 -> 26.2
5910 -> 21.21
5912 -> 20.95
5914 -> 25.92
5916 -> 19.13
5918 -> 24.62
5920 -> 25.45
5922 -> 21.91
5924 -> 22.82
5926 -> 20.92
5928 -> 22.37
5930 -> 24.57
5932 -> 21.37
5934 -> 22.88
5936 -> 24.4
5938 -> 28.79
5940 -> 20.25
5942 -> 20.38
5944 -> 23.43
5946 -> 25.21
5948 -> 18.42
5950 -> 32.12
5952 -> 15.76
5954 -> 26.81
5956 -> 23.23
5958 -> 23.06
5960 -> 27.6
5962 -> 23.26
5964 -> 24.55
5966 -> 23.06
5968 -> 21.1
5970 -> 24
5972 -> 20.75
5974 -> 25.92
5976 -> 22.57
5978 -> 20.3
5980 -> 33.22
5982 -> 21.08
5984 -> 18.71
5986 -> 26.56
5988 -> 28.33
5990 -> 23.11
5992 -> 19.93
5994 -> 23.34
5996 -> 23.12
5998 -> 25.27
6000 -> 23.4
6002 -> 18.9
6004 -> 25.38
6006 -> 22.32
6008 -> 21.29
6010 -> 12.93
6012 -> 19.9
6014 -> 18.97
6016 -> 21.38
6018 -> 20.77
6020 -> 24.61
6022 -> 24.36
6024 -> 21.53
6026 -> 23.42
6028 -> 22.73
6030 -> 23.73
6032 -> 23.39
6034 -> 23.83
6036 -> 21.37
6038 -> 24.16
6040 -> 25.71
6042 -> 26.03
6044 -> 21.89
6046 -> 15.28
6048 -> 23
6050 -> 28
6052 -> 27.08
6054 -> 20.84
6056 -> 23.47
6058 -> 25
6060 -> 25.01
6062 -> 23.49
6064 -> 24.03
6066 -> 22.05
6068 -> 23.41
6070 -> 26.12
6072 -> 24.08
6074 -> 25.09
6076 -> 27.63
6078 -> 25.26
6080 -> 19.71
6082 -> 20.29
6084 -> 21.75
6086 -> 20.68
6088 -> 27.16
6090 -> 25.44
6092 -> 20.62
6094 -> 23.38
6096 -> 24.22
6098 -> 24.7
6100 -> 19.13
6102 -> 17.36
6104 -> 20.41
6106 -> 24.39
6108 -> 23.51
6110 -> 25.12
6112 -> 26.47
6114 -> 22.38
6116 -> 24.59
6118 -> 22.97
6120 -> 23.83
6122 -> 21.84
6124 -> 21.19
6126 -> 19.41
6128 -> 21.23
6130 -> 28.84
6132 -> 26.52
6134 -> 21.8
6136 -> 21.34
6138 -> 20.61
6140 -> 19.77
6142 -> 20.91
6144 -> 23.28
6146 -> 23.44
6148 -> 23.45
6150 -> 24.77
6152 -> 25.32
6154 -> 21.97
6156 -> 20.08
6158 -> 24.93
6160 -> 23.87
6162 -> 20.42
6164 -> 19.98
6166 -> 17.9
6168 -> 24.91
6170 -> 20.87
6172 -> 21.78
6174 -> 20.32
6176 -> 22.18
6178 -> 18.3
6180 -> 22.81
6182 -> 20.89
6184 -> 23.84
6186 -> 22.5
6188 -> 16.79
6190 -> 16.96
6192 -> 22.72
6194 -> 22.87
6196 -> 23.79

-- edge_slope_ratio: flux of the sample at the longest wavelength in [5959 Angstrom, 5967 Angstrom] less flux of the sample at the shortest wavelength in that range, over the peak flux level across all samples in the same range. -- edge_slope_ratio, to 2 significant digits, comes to -0.16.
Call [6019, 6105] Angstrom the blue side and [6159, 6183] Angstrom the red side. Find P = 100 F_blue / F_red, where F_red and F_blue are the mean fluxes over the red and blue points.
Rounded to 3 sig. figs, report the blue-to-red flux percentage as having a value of 110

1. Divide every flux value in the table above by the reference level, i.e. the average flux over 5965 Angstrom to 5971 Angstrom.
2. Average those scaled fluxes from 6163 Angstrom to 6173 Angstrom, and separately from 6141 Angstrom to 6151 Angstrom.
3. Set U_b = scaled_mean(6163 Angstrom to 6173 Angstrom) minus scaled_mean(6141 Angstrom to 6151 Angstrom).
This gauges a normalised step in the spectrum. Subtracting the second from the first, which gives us -0.09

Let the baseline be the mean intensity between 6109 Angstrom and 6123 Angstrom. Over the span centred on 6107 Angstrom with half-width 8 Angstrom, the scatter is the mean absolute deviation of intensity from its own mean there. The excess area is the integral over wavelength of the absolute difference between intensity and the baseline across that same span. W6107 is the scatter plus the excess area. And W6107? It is 44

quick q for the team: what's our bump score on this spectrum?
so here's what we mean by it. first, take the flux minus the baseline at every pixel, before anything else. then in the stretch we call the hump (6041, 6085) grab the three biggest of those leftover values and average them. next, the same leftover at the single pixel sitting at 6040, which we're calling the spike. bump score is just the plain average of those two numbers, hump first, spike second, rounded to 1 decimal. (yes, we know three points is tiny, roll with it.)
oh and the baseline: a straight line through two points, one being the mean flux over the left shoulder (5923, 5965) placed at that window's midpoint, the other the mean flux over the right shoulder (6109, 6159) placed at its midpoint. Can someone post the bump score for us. 3.4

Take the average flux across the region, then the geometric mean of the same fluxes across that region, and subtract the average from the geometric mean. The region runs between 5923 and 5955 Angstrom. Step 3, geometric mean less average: -0.314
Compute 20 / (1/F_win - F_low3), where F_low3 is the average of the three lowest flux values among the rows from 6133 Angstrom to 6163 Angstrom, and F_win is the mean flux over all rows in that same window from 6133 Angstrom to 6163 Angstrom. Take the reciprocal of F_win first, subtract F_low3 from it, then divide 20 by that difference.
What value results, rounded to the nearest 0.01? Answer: -1.00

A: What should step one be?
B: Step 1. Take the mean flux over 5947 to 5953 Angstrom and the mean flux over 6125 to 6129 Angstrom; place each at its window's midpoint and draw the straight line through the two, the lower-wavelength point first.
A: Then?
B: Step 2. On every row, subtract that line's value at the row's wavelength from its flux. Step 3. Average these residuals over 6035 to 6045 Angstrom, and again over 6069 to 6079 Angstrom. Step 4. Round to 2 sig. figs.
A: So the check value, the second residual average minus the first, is 2.1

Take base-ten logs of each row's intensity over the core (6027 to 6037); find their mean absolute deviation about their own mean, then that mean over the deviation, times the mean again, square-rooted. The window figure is 11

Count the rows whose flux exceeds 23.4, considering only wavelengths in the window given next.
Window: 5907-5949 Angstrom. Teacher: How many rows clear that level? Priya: 9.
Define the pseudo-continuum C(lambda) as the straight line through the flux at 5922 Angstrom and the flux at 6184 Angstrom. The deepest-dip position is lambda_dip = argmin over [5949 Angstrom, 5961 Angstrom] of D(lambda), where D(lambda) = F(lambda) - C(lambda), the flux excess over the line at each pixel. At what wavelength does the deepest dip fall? 5952 Angstrom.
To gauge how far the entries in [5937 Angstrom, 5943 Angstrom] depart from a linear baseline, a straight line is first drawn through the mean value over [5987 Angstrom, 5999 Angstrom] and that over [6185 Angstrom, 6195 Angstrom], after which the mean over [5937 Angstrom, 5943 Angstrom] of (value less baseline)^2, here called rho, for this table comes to 18.5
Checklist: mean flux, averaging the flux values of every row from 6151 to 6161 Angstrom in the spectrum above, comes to 23.2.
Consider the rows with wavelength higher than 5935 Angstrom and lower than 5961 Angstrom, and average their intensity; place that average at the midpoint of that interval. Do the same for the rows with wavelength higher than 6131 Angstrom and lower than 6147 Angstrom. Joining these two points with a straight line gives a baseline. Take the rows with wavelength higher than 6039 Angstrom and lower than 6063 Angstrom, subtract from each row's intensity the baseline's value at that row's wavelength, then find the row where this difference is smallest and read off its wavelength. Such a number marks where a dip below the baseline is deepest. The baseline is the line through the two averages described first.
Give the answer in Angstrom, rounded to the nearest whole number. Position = 6046 Angstrom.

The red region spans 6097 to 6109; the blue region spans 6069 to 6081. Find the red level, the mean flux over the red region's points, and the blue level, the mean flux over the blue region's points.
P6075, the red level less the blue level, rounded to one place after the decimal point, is -3.1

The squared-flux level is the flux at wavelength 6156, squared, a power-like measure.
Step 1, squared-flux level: 403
